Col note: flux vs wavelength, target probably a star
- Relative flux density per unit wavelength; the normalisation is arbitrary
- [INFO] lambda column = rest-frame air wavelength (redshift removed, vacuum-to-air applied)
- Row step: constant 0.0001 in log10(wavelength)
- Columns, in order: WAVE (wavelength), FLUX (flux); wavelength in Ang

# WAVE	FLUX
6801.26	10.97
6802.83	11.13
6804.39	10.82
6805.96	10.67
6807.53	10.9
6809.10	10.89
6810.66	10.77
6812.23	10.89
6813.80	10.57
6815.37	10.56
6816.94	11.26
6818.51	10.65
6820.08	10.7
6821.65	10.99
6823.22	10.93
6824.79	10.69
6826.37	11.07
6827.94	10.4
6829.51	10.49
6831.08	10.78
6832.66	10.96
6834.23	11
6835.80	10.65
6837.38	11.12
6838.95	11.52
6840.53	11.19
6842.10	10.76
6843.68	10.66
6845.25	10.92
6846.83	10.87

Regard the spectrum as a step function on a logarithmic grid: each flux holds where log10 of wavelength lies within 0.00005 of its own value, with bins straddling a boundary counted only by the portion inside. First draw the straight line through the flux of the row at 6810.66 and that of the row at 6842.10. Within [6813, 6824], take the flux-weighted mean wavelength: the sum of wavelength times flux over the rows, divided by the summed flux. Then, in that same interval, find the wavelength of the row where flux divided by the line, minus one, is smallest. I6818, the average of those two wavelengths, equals 6817.0 Ang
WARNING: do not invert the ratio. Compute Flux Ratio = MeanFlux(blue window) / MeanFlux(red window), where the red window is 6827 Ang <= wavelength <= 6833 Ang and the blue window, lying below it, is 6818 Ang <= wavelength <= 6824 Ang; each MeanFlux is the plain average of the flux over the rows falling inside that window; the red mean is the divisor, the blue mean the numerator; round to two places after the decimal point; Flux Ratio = 1.02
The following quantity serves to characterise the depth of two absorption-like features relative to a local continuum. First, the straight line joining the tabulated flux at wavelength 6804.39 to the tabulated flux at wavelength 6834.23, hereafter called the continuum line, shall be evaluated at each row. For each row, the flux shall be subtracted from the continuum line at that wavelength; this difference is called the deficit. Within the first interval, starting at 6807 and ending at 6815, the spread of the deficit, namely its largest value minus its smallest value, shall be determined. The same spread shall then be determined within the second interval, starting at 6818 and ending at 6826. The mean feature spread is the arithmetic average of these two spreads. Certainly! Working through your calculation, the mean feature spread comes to 0.34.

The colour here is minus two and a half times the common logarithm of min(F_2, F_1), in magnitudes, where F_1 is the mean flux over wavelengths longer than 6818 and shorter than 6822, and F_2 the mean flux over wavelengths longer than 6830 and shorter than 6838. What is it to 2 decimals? -2.58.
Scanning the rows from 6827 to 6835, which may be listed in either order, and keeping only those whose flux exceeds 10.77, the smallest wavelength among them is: 6831.08 Ang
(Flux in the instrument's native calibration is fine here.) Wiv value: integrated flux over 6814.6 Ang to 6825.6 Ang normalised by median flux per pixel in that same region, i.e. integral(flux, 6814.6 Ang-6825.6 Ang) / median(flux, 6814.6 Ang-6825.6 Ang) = 11.12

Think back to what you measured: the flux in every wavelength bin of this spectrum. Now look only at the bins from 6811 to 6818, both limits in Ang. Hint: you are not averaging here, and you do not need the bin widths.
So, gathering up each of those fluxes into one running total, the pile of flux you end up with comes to 43.28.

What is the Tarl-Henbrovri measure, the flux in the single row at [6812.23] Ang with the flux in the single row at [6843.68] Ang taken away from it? 0.23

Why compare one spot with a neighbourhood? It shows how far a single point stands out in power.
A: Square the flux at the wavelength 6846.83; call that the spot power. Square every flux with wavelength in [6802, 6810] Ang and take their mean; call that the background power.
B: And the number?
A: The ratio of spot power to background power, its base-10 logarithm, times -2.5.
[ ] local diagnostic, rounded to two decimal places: 0.00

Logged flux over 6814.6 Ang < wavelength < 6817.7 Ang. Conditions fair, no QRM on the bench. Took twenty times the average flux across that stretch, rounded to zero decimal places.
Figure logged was 218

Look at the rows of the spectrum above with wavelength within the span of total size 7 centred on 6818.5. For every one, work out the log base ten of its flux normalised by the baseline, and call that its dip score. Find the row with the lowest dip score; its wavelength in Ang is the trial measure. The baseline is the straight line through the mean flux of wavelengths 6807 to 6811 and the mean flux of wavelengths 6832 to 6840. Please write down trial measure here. 6815.37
